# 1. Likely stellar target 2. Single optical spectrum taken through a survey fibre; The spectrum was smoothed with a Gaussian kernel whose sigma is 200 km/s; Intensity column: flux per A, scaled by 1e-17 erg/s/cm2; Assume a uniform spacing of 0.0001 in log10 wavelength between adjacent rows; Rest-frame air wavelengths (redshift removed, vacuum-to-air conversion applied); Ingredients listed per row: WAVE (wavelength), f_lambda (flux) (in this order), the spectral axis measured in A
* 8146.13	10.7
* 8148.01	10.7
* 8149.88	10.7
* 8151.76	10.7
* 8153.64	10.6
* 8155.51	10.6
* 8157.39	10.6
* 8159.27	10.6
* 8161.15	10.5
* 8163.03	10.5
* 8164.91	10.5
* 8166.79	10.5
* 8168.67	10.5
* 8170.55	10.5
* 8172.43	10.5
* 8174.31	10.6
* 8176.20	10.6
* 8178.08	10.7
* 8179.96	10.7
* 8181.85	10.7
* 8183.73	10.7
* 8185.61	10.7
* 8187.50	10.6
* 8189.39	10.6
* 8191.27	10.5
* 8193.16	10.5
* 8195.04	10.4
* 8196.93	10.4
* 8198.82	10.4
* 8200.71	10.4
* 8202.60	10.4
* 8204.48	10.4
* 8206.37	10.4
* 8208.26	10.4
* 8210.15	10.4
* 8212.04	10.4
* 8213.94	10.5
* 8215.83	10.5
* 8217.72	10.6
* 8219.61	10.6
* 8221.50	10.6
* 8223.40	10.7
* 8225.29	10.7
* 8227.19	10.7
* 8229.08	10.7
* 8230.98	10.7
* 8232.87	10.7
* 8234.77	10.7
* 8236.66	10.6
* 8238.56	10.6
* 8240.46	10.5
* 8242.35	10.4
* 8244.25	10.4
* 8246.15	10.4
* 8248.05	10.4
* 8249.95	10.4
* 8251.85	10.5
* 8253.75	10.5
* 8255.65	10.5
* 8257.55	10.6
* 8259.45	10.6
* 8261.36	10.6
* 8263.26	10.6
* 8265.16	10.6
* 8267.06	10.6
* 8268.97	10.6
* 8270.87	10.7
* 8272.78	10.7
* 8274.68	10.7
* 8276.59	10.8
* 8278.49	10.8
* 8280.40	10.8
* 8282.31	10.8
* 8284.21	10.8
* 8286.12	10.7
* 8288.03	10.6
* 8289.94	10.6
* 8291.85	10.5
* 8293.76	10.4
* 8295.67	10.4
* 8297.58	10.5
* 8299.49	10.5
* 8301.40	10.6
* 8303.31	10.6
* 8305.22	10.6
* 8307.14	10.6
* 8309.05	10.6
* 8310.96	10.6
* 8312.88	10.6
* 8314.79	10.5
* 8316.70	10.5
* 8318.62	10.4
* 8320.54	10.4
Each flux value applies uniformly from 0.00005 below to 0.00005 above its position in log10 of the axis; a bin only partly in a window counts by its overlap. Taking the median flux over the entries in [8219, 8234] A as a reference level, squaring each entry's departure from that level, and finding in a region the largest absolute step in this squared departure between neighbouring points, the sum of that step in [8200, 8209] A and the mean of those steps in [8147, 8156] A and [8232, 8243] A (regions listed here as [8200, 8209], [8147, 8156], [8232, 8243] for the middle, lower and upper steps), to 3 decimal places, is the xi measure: 0.030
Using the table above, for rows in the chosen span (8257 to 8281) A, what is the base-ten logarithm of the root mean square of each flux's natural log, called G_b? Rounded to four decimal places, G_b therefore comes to 0.3743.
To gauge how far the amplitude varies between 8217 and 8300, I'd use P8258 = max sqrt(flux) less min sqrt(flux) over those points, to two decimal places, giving 0.06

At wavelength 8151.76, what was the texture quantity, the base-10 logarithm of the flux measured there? 1.029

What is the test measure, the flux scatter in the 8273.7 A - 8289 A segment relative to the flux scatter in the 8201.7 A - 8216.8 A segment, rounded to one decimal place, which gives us 1.6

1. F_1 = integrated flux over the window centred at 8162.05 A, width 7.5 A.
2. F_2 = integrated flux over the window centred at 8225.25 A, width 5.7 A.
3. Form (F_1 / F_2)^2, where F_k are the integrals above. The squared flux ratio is 1.7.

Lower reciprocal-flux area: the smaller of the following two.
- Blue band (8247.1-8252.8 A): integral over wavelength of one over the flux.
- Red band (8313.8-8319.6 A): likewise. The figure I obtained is 0.546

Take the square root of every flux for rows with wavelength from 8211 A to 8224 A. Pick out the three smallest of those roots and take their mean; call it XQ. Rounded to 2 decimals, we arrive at 3.24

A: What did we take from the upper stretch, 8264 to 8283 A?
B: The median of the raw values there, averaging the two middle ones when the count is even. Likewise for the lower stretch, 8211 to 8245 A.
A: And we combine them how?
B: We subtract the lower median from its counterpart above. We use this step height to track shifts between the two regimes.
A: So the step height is 0.100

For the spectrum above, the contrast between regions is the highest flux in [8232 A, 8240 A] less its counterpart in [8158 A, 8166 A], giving 0.10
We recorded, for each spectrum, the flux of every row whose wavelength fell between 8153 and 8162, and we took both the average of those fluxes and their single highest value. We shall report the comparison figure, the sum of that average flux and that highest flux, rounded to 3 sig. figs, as 21.2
